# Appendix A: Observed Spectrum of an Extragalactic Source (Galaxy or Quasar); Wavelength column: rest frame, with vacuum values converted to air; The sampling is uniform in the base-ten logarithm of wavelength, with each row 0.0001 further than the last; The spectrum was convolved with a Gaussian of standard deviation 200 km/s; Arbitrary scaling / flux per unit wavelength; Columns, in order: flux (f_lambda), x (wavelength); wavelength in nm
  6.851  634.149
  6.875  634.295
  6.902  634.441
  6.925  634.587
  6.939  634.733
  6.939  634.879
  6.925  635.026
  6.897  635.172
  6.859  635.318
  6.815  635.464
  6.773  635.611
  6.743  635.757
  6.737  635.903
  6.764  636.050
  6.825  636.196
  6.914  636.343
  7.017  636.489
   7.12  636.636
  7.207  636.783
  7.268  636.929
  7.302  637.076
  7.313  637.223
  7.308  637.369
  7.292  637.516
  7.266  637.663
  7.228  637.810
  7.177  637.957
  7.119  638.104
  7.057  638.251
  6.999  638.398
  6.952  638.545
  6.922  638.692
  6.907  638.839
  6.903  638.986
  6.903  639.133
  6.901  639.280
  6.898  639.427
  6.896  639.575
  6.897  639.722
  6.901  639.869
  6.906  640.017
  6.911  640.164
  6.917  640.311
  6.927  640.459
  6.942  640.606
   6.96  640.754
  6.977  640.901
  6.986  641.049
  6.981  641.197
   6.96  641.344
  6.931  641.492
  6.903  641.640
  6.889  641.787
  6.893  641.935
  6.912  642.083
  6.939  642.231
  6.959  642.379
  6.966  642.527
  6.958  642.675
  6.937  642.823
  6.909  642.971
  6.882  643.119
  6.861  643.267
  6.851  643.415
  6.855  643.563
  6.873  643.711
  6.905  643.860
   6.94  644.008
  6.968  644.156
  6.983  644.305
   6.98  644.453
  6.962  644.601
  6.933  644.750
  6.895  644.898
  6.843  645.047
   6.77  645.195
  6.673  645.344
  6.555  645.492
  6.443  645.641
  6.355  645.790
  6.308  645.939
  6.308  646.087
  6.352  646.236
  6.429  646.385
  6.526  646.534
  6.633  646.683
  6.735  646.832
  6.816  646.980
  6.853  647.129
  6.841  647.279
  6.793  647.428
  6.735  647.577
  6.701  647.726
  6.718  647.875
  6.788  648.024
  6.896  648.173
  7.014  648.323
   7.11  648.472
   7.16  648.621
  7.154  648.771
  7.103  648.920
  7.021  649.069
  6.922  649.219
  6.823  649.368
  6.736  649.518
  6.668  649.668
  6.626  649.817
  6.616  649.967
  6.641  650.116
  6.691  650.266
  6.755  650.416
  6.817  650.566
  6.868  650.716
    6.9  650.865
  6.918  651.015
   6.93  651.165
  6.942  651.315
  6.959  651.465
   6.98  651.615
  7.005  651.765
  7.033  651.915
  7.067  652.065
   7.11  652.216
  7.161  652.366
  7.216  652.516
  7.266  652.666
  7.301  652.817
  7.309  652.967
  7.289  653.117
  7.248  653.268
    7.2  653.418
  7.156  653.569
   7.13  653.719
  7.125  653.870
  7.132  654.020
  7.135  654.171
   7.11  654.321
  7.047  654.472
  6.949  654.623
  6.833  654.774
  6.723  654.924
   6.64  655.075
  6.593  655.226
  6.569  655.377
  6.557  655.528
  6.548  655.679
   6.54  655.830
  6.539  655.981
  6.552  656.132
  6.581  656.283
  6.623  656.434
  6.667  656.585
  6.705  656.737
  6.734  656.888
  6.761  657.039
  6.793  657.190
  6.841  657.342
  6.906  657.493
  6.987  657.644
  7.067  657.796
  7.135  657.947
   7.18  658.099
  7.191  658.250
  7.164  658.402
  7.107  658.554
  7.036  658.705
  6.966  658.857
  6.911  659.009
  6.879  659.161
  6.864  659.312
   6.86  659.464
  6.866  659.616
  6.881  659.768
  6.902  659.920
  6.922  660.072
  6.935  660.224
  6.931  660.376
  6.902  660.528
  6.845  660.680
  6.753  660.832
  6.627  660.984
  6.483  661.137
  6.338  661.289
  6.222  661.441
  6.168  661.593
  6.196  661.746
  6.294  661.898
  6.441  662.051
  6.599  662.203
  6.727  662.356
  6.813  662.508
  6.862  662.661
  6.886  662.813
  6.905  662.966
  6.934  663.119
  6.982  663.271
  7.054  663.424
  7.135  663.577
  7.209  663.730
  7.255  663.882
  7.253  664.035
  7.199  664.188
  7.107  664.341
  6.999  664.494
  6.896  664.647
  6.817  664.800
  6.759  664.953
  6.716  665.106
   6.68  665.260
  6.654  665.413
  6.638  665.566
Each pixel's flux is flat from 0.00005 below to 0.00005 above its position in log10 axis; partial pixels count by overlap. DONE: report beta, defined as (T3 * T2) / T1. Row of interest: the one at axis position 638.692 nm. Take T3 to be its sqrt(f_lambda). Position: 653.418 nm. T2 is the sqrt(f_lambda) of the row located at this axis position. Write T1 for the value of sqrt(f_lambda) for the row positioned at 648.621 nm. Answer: 2.64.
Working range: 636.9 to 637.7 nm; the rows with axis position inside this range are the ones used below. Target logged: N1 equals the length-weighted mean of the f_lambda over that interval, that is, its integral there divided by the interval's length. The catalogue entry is 7.3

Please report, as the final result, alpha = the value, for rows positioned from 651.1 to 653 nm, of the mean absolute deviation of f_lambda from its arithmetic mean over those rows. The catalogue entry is 0.12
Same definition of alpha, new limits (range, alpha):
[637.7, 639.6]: 0.10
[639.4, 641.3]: 0.03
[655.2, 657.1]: 0.07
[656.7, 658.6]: 0.16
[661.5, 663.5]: 0.26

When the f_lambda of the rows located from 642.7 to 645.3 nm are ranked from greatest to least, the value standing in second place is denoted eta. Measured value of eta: 6.98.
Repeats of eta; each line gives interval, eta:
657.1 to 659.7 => 7.18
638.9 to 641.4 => 6.981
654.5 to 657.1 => 6.833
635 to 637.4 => 7.308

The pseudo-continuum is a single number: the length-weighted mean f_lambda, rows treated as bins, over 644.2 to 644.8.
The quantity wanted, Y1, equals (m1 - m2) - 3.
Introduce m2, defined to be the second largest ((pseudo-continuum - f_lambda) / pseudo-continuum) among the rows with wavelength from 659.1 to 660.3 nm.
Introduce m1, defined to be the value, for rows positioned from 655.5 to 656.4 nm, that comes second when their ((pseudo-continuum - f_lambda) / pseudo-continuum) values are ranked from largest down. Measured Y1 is -2.95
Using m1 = 0.060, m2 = 0.01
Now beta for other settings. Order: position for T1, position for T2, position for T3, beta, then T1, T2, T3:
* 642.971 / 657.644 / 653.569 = 2.69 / 2.628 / 2.64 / 2.68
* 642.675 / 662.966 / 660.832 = 2.59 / 2.638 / 2.63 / 2.60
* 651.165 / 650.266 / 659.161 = 2.58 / 2.632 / 2.59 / 2.62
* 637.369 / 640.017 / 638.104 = 2.59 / 2.703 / 2.63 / 2.67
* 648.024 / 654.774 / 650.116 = 2.59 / 2.605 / 2.61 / 2.58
